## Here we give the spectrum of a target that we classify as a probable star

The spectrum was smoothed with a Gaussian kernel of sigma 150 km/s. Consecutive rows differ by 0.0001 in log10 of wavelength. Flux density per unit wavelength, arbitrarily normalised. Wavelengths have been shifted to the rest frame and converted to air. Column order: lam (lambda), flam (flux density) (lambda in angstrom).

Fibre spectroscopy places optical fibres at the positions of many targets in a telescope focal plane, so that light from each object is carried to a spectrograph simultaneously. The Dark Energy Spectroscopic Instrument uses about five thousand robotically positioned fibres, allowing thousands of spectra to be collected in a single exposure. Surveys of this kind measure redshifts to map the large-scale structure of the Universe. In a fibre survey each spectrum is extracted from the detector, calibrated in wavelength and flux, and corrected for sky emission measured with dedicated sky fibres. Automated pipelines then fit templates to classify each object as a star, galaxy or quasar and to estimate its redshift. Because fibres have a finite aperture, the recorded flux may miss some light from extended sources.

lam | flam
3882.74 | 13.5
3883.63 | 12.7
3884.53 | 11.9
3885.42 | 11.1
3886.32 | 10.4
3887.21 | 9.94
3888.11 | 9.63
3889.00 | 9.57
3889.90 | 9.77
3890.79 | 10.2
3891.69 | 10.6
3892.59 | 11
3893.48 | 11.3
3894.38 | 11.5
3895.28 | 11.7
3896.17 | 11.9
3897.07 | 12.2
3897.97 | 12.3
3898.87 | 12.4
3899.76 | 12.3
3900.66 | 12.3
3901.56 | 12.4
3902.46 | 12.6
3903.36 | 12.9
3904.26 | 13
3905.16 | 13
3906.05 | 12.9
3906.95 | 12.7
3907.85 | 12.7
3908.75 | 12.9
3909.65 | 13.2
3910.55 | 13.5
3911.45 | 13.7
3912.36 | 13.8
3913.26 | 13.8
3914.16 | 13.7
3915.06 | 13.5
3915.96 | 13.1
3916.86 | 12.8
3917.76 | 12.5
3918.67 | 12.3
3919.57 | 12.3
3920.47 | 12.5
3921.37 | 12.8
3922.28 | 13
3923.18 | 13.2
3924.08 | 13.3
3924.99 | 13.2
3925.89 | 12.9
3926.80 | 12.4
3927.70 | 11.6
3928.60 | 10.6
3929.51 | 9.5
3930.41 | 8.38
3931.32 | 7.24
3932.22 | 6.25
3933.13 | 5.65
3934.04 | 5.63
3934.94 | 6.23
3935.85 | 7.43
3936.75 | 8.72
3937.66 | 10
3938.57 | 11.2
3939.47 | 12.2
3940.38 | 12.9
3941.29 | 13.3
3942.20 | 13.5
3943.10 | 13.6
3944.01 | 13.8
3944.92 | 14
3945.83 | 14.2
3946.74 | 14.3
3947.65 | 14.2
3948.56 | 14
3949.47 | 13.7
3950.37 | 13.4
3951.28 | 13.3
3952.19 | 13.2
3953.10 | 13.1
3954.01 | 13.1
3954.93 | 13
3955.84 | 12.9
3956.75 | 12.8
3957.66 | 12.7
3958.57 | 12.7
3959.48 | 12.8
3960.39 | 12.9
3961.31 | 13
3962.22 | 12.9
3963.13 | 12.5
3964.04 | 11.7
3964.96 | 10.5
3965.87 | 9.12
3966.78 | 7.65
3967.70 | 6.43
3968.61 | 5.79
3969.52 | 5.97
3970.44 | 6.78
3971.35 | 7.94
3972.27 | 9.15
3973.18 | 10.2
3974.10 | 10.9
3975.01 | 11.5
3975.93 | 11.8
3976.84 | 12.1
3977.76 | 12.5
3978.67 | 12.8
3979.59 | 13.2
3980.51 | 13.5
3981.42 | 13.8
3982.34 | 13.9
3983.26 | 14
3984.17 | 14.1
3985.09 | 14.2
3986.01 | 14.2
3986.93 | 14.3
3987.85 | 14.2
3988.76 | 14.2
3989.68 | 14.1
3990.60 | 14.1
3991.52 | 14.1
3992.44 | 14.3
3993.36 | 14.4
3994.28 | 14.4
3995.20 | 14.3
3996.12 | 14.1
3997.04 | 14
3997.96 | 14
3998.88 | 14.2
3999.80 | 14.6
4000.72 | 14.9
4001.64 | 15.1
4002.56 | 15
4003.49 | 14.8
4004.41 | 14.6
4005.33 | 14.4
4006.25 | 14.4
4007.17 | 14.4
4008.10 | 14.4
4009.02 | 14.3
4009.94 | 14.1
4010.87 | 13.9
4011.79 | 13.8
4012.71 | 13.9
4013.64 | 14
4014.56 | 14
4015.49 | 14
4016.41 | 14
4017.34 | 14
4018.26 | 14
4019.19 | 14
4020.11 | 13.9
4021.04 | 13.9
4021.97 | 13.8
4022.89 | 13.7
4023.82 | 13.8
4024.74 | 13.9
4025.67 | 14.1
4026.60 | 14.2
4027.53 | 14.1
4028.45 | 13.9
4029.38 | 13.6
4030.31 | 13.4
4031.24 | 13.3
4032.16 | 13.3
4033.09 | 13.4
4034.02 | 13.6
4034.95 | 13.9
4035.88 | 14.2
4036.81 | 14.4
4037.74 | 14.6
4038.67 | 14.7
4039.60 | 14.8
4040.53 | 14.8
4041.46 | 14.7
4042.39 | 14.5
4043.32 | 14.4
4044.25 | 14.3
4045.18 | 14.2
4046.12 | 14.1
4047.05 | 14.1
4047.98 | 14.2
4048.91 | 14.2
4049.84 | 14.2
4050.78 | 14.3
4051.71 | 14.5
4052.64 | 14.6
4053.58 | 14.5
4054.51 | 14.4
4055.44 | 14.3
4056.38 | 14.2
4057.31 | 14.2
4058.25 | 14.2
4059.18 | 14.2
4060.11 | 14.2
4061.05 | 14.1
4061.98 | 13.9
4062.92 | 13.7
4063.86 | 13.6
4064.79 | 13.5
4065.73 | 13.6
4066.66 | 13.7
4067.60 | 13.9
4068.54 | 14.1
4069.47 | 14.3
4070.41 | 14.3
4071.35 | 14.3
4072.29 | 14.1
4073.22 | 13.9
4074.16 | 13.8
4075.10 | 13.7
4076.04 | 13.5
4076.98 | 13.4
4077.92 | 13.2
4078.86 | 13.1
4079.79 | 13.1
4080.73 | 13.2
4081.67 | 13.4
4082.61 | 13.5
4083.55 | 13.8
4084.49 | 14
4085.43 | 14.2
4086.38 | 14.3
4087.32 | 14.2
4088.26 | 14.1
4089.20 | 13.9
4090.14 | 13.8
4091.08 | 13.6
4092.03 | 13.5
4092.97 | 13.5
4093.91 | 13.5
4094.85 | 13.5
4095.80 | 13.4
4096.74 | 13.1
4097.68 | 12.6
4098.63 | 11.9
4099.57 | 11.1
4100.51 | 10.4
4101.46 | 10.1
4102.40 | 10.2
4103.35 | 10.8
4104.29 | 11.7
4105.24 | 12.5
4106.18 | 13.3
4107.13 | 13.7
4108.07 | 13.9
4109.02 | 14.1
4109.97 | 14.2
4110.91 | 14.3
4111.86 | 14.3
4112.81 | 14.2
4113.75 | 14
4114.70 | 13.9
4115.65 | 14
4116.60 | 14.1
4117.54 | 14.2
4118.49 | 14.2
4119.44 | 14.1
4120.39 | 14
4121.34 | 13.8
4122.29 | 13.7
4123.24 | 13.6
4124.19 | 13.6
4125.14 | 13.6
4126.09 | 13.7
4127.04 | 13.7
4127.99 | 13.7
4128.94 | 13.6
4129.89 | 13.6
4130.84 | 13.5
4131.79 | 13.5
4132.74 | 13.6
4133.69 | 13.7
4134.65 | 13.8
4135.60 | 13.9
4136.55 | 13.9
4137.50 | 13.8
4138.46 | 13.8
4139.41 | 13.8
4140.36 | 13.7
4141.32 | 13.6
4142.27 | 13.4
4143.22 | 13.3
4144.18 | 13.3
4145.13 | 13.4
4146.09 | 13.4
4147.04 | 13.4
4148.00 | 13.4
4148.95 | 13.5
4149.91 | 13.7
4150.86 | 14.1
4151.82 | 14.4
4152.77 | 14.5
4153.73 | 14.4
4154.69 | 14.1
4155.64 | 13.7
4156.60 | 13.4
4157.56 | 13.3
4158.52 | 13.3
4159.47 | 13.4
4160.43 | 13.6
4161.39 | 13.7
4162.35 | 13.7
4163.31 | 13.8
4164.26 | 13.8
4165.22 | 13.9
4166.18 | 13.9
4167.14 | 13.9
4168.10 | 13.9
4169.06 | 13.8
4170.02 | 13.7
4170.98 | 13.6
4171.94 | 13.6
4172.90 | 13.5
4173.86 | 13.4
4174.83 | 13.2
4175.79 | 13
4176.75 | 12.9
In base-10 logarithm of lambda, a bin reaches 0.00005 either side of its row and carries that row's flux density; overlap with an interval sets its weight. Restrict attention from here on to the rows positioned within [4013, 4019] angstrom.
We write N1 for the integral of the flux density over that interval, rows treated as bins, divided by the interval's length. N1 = 14.0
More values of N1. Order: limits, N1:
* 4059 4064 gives 13.9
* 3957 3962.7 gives 12.8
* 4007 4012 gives 14.1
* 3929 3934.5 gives 7.1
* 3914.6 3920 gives 12.8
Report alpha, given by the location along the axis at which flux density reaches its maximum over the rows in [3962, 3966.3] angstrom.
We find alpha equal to 3962.22 angstrom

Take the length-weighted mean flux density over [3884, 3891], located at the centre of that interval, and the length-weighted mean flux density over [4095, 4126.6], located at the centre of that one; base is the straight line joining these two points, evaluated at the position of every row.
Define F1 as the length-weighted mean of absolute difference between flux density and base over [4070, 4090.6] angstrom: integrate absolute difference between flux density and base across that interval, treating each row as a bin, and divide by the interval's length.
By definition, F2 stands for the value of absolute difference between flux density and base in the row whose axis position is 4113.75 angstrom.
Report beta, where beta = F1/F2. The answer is 1.2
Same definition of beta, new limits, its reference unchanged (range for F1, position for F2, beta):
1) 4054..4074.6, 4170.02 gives 6.8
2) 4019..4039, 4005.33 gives 0.7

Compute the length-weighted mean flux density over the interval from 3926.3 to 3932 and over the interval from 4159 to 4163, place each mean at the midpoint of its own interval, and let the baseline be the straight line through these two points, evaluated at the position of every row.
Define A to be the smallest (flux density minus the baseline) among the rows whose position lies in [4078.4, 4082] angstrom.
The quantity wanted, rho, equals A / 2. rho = 0.4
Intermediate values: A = 0.8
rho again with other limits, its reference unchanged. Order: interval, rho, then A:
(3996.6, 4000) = 1.5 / 3.1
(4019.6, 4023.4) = 1.2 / 2.4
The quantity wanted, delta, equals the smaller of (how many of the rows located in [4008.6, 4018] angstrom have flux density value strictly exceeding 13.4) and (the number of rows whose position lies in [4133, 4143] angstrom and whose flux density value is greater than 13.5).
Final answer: 9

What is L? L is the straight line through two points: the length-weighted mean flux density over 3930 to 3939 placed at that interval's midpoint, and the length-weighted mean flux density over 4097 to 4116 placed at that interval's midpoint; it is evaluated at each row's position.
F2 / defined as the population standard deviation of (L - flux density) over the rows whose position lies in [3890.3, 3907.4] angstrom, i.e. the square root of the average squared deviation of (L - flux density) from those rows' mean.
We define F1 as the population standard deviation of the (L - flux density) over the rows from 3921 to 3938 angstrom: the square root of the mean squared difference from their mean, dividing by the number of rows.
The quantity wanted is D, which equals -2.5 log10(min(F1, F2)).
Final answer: 0.4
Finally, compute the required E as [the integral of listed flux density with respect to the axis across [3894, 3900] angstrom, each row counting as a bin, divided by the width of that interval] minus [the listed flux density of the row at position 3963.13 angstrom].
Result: -0.5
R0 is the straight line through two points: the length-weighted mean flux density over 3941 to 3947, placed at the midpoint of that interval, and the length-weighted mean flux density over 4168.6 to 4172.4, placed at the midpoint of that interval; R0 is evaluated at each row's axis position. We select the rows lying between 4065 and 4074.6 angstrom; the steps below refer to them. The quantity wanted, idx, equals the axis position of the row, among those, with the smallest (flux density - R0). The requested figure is 4065.73 angstrom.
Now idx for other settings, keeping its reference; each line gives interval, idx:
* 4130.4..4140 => 4130.84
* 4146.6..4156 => 4147.04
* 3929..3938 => 3934.04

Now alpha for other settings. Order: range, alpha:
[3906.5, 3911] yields 3910.55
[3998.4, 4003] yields 4001.64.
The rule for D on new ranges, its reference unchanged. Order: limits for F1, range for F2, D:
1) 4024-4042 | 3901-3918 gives 1.0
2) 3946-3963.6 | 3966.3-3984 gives 0.5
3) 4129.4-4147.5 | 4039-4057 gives 1.3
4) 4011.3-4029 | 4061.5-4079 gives 1.9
